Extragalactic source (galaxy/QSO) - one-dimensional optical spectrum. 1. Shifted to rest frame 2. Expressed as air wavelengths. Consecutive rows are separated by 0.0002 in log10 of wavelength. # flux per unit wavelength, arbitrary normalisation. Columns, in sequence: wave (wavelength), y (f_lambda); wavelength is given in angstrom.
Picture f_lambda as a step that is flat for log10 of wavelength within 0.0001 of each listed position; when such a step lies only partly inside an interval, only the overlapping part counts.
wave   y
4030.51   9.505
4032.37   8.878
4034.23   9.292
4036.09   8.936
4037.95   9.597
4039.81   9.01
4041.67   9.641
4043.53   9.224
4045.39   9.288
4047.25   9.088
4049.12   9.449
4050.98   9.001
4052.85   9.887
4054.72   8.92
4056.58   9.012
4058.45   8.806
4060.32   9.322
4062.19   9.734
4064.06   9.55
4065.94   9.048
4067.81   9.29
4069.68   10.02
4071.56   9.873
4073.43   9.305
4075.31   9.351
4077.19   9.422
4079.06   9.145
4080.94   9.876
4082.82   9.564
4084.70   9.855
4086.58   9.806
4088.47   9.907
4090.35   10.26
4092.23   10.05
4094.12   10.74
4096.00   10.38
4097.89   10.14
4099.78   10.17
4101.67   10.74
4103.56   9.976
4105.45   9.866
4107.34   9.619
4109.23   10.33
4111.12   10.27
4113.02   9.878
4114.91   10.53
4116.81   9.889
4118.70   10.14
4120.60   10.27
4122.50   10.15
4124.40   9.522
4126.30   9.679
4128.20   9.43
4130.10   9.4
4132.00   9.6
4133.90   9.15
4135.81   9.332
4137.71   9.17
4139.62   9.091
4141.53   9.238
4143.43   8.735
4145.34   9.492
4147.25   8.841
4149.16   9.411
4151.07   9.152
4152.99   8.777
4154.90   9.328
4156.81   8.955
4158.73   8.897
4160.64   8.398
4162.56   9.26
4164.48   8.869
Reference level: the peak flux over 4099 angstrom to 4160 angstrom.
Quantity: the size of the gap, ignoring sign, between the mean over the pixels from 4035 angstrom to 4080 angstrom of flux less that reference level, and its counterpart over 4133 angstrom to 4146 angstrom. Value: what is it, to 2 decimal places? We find 0.16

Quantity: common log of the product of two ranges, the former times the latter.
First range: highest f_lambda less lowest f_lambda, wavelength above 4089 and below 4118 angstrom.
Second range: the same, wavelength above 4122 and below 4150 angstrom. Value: 0.200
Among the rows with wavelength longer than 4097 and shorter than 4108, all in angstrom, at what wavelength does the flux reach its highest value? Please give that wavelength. 4101.67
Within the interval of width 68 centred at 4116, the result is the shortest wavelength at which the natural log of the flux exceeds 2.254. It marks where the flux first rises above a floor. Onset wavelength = 4082.82 angstrom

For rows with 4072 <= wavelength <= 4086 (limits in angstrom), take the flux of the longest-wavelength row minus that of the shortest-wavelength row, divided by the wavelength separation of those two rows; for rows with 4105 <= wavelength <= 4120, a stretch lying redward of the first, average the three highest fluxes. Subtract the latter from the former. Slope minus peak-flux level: -10.3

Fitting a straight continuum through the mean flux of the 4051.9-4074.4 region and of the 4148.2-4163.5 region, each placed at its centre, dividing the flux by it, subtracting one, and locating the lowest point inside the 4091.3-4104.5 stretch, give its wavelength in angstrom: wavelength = 4103.56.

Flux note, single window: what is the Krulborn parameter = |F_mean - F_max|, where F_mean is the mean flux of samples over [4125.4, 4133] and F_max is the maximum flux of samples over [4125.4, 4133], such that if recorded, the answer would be 0.15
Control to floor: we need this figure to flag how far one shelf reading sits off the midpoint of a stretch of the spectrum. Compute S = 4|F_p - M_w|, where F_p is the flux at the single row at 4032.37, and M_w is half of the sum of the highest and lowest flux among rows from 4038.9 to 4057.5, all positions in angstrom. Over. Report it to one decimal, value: 2.1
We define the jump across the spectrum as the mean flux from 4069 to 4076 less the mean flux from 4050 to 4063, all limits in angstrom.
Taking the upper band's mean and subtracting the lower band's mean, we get 0.4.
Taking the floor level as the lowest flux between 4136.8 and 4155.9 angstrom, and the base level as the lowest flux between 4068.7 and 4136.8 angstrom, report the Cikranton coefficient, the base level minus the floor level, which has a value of 0.4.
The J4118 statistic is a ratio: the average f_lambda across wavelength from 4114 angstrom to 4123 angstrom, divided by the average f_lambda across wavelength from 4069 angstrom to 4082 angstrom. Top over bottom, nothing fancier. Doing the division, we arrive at 1.07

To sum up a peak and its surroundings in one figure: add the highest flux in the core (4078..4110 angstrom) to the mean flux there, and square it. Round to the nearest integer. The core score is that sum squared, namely 431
